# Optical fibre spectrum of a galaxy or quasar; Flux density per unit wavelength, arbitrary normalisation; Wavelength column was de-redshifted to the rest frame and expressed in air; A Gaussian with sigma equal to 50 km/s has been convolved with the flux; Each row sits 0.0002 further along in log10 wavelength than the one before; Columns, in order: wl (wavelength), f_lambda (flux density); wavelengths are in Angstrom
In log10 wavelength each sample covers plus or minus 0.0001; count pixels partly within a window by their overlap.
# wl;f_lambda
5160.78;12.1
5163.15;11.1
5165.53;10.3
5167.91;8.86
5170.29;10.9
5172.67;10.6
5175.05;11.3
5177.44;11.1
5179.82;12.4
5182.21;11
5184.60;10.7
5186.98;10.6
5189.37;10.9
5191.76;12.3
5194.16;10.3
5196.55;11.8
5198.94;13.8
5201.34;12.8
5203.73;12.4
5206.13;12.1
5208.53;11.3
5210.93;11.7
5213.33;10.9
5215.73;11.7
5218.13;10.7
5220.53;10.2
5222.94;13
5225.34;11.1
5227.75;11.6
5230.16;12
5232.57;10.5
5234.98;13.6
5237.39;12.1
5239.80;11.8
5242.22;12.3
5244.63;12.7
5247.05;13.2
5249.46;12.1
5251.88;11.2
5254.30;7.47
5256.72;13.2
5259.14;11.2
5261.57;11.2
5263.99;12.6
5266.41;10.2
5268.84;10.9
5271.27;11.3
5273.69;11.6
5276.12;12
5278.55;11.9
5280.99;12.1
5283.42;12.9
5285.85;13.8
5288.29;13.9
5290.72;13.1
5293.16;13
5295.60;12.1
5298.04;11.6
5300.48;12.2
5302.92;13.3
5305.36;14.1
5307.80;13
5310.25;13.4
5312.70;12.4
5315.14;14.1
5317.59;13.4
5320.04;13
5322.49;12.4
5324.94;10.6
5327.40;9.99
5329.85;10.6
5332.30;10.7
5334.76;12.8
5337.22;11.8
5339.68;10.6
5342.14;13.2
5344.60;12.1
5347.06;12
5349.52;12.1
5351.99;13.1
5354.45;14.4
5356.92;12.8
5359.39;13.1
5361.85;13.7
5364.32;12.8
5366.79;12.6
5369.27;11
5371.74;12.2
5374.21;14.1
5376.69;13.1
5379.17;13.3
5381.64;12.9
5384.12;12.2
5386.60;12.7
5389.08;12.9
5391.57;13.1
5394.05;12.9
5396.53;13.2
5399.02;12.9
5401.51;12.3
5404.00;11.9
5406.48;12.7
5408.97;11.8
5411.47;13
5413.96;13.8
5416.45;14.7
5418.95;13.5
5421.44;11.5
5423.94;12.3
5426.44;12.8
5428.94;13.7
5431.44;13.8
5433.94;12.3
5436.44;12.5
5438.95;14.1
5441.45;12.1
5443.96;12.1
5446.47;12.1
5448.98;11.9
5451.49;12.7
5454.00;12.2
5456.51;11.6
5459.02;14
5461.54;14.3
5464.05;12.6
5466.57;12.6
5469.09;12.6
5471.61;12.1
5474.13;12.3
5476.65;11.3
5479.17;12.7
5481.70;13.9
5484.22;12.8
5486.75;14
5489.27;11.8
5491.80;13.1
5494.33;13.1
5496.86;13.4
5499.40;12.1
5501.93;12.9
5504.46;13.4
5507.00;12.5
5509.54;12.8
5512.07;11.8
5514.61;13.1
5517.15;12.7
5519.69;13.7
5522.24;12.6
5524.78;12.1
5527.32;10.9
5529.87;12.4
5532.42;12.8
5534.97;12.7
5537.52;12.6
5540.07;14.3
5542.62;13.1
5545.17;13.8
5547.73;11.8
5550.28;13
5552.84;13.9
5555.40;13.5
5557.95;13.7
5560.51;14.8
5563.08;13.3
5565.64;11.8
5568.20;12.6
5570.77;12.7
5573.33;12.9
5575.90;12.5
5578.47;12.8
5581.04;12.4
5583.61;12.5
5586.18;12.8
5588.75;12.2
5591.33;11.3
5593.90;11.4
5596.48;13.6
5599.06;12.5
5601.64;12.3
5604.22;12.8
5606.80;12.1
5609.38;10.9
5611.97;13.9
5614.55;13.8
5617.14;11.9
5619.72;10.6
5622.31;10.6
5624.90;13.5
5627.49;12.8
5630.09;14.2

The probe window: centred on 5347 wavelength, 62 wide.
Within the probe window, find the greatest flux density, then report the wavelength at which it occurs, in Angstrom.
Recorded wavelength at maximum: 5354.45 Angstrom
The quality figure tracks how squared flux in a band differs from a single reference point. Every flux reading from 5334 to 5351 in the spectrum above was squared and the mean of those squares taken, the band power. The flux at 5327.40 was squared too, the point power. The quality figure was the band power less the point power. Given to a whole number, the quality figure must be 47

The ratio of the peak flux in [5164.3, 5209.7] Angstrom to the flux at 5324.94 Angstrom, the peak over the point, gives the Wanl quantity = 1.30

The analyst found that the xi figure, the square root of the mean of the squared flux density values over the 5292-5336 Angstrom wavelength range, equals 12.4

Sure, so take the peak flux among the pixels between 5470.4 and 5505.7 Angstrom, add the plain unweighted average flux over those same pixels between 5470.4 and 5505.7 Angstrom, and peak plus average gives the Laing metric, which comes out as 26.8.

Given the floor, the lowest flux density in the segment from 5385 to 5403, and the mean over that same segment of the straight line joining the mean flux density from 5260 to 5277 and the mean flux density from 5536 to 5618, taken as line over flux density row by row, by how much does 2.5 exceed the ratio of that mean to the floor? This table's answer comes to 2.42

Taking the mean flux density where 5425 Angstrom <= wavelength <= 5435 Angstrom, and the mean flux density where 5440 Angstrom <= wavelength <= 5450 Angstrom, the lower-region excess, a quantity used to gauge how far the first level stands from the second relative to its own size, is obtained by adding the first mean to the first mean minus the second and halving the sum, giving 7.1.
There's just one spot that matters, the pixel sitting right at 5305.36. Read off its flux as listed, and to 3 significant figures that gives 14.1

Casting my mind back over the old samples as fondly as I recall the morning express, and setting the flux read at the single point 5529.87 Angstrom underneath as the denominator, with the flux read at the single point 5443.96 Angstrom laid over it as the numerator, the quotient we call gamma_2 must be 0.98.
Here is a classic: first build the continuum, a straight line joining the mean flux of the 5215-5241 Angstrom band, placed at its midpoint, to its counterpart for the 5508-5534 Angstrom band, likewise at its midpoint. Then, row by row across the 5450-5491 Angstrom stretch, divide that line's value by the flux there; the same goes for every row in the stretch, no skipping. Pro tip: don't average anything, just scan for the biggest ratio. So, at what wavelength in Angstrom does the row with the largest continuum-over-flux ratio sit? 5476.65 Angstrom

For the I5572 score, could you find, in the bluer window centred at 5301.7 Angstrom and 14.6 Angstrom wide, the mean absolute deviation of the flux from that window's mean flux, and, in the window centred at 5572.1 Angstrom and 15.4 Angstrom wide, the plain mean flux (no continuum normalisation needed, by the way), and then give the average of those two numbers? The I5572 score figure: 6.65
